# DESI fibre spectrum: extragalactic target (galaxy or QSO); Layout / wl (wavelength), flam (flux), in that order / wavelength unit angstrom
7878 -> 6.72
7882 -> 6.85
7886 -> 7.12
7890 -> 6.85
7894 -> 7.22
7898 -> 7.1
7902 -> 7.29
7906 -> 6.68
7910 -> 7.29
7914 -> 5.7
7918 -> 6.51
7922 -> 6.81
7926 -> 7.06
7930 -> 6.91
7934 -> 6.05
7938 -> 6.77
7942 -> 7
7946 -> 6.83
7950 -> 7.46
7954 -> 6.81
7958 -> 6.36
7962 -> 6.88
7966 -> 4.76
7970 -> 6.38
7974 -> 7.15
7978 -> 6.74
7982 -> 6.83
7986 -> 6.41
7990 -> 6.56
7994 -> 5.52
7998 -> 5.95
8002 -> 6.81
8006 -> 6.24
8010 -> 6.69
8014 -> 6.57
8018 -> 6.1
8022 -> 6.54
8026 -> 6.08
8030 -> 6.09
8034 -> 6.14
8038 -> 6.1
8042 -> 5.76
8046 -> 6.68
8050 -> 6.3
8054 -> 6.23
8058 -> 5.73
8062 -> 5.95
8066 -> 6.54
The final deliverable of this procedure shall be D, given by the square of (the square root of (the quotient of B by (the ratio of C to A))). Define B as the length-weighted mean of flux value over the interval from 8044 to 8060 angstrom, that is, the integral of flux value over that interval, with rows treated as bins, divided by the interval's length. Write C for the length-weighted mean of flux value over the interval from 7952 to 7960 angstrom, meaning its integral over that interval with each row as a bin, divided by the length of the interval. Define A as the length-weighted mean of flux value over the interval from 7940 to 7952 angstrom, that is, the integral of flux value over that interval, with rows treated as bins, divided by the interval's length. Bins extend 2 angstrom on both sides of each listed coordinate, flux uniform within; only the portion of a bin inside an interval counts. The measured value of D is 6.7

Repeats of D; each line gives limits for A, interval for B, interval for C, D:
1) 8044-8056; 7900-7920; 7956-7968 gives 7.1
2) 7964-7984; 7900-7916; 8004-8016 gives 6.6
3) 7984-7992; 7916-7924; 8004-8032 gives 6.8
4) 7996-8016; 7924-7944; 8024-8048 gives 7.1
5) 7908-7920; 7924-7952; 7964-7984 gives 7.0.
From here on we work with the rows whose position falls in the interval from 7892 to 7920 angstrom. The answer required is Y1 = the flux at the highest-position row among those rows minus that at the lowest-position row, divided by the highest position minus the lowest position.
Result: -0.030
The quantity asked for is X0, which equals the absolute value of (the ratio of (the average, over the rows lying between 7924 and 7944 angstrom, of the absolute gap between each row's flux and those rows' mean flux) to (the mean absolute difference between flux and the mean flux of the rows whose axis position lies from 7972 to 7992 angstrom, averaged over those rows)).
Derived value 1.4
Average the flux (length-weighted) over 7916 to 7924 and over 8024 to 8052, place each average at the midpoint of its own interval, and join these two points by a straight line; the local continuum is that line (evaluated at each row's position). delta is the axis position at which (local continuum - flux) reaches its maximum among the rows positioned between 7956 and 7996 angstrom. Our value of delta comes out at 7966 angstrom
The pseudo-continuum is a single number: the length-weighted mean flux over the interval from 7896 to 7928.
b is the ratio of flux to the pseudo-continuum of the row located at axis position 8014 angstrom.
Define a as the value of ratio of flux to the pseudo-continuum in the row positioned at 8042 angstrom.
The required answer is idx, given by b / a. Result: 1.14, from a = 0.85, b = 0.97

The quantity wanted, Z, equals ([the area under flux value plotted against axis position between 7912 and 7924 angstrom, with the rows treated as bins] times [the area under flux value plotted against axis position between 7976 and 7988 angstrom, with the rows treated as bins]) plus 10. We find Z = 6090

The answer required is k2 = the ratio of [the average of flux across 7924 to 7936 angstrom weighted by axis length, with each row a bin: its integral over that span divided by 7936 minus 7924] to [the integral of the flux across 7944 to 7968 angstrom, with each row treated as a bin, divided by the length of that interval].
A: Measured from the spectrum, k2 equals 1.02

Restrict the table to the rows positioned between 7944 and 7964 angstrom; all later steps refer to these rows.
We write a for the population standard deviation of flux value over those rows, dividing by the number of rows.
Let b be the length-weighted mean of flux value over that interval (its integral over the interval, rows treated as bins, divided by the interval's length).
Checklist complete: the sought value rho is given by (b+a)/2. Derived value 3.6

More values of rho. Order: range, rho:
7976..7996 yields 3.4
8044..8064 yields 3.3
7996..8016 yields 3.4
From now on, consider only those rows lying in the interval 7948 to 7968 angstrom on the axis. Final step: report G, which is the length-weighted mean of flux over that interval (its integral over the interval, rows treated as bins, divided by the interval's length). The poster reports 6.5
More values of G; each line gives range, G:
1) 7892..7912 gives 7.1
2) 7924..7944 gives 6.8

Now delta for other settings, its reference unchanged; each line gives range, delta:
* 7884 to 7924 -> 7914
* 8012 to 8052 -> 8042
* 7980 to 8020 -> 7994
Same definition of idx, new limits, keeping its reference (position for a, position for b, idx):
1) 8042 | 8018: 1.06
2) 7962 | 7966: 0.69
